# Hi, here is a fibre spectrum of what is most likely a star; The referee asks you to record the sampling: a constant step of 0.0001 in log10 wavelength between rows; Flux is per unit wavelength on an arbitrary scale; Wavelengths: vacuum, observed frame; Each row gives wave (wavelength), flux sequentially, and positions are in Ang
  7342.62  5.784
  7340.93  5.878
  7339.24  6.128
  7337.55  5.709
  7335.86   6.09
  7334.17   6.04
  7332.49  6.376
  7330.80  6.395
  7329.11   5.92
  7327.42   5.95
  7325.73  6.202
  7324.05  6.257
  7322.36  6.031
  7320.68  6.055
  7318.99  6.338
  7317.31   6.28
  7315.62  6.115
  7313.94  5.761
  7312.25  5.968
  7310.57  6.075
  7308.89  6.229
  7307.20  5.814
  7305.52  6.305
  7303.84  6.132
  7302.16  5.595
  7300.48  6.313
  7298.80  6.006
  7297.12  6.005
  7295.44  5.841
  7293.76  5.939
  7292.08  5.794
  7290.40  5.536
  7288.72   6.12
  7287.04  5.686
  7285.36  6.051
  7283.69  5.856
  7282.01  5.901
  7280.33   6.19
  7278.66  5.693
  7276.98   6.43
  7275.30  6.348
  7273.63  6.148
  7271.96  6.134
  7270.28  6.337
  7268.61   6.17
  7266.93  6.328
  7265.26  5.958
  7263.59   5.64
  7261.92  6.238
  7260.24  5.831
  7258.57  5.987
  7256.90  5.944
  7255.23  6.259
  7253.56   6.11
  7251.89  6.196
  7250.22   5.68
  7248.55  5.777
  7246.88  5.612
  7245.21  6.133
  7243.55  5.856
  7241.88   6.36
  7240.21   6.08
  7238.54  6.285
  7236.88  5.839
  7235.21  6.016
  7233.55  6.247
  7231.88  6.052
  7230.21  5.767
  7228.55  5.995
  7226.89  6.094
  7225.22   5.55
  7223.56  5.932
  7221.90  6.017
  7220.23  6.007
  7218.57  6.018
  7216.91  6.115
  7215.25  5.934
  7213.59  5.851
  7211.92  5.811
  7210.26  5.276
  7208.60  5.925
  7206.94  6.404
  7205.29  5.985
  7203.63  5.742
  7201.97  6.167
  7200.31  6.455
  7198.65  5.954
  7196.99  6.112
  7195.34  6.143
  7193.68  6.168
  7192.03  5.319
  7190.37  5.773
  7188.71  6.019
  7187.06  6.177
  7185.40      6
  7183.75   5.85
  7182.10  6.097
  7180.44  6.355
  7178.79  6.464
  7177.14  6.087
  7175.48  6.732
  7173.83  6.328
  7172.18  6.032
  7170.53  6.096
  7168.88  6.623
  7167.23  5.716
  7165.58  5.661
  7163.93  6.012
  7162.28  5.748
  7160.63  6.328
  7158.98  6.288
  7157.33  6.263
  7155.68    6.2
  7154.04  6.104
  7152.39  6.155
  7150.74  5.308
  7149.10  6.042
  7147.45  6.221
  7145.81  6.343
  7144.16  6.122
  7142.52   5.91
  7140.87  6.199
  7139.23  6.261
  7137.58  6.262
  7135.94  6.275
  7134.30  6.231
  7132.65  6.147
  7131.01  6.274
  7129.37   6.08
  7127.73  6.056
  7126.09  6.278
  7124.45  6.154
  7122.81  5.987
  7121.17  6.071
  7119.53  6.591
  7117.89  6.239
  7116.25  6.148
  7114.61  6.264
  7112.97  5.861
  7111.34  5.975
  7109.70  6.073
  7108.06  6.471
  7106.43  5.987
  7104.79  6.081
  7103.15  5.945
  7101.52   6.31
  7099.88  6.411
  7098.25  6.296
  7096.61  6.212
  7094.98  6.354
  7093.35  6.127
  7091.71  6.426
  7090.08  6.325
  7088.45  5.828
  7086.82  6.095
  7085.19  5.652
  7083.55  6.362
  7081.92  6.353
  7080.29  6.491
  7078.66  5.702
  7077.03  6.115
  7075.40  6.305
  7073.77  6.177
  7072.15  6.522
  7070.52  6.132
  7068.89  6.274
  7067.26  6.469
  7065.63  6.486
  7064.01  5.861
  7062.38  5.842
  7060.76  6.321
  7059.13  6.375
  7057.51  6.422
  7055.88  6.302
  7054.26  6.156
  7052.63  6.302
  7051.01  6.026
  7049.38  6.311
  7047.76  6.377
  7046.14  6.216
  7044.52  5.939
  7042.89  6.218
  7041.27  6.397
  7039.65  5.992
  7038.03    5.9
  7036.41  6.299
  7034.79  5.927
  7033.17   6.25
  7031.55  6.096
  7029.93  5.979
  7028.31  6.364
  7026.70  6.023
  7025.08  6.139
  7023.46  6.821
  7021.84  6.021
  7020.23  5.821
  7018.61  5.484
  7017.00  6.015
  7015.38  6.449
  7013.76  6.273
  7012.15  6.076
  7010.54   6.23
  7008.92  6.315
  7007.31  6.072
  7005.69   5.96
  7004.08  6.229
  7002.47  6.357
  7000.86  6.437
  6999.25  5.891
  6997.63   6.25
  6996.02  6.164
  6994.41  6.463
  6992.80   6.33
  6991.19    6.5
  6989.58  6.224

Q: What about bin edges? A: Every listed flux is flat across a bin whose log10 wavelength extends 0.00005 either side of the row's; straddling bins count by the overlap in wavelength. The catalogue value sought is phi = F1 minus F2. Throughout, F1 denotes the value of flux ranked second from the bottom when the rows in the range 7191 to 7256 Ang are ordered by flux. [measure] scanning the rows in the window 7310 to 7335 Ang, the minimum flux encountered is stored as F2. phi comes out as -0.44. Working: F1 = 5.319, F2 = 5.761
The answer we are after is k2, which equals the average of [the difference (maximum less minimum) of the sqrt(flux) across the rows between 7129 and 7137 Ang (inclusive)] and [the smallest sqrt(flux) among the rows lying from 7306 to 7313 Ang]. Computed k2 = 1.23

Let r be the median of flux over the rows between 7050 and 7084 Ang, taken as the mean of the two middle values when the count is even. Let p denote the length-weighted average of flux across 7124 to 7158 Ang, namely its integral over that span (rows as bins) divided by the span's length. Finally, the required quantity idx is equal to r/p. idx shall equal 1.03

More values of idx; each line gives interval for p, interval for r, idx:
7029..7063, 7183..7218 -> 0.97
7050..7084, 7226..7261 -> 0.96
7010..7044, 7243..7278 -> 1.00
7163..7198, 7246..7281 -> 1.01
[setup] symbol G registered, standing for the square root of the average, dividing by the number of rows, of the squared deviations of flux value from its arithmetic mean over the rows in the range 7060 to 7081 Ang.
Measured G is 0.260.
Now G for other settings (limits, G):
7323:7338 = 0.213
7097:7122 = 0.203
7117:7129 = 0.187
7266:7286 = 0.214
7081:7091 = 0.276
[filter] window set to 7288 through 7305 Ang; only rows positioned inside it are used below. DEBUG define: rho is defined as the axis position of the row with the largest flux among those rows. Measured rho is 7300.48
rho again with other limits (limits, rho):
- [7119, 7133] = 7119.53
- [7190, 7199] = 7193.68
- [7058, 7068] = 7065.63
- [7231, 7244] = 7241.88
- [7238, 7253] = 7241.88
